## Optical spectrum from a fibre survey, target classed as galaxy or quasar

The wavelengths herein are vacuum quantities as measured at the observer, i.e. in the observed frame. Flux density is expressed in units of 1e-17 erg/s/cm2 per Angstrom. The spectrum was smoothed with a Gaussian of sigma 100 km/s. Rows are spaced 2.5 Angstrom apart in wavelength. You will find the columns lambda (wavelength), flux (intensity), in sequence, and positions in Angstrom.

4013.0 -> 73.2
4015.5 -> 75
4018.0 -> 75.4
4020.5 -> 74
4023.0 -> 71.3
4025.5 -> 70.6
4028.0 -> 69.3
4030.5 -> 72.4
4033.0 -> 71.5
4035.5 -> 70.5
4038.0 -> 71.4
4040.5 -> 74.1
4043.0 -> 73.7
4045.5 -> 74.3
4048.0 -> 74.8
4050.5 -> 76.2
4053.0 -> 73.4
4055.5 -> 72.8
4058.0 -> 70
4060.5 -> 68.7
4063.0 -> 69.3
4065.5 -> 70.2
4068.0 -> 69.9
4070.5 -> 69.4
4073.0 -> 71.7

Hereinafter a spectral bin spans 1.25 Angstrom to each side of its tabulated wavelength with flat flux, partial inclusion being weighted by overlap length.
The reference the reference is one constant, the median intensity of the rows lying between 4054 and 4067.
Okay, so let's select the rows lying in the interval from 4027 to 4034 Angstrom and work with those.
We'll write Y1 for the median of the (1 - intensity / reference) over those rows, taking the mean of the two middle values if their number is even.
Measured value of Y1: -0.021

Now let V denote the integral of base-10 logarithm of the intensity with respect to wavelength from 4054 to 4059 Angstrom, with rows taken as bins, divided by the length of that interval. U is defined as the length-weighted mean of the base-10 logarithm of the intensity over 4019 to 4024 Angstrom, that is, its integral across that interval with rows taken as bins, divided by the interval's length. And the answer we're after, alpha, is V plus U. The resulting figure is 3.72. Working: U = 1.86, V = 1.85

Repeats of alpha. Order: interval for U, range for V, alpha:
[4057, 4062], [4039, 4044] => 3.71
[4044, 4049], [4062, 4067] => 3.72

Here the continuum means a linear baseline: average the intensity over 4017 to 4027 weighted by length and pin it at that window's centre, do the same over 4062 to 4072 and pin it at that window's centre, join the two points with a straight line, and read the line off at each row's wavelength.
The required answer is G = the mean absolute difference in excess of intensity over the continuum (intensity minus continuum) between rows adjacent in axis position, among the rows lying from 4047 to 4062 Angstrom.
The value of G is 1.7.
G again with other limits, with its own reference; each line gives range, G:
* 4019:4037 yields 1.5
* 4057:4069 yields 0.8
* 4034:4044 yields 1.4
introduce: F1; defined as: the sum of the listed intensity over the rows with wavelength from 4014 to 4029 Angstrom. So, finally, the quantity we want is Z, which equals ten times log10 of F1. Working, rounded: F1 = 436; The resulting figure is 26.4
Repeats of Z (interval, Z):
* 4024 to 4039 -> 26.3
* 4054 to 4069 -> 26.2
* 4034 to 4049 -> 26.4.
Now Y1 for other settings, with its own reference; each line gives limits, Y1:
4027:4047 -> -0.028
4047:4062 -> -0.044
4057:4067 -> 0.005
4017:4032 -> -0.026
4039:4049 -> -0.060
